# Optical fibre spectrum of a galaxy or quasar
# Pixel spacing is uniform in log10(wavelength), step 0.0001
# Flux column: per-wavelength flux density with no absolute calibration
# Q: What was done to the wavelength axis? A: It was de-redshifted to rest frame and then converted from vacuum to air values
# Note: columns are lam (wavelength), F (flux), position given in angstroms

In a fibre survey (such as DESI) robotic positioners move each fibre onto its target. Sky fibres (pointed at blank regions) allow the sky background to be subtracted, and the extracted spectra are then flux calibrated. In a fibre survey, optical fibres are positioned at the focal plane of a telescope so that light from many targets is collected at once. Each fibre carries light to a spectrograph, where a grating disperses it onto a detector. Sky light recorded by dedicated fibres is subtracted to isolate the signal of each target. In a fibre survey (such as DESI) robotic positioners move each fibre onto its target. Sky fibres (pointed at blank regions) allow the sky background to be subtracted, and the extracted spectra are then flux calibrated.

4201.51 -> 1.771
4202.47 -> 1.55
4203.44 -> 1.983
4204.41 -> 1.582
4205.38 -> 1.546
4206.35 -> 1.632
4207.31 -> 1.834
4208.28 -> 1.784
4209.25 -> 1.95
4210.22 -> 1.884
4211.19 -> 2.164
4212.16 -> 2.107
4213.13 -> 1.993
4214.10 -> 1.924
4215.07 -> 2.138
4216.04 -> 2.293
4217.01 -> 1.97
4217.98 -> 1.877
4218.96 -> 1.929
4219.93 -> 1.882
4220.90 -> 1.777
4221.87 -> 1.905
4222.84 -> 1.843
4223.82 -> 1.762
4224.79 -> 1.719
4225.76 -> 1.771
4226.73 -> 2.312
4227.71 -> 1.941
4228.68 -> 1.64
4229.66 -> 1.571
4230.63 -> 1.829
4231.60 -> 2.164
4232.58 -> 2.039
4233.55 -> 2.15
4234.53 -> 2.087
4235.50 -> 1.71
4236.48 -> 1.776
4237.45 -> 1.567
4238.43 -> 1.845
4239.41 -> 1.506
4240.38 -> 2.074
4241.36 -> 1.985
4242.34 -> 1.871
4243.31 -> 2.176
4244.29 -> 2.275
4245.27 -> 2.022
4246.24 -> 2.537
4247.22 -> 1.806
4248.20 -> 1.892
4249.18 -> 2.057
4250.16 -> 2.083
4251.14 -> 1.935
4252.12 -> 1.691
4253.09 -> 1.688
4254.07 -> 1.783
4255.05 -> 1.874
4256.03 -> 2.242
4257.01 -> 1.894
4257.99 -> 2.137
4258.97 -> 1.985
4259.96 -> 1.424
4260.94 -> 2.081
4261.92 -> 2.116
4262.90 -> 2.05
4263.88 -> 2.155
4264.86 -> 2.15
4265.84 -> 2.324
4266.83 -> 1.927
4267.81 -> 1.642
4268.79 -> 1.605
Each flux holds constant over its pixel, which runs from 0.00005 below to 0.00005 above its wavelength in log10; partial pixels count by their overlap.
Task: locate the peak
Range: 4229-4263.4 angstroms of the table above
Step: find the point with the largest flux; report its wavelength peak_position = 4246.24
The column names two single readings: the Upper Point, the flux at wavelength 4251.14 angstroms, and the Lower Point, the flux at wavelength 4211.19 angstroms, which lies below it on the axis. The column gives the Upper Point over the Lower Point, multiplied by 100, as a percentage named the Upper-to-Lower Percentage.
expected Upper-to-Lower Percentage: 89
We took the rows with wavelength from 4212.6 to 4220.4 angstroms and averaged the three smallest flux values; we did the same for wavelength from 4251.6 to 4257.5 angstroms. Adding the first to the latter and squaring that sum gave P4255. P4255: 13.1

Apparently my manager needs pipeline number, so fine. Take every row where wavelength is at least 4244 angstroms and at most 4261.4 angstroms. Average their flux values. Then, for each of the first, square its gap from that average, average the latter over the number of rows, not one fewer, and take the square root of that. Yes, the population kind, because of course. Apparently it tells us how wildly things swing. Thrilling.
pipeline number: 0.246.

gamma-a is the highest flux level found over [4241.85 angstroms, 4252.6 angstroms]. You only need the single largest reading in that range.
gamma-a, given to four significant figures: 2.537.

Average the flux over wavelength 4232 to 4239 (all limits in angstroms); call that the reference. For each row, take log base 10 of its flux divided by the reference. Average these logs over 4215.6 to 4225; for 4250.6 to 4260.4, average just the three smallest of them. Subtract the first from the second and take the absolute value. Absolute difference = 0.07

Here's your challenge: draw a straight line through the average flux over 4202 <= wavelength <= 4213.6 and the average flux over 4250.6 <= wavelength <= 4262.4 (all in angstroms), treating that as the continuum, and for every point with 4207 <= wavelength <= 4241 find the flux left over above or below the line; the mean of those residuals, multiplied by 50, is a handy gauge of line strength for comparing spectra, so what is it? 2.5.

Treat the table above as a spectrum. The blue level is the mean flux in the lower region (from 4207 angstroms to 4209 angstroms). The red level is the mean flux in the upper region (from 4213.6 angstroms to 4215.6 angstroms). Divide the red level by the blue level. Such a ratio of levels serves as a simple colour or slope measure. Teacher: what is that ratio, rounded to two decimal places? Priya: 1.12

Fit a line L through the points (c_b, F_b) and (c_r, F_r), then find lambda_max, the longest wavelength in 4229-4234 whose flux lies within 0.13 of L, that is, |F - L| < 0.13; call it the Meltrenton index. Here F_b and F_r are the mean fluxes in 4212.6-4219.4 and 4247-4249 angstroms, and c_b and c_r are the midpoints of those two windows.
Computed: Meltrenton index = 4232.58 angstroms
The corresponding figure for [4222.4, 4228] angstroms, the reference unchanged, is 4227.71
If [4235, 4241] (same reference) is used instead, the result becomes 4238.43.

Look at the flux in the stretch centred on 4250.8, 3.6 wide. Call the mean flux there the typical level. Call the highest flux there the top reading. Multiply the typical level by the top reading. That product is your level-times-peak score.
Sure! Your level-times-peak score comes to 4.0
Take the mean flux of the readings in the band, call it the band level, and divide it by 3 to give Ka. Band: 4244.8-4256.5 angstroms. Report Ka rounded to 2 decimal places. 0.66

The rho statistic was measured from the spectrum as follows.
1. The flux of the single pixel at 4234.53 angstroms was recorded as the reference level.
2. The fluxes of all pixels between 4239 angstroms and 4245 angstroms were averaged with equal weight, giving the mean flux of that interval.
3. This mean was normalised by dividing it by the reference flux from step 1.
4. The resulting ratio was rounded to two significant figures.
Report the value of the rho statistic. 0.95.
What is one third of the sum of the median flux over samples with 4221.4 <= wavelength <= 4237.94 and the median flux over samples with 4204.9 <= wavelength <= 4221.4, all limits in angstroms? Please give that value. 1.25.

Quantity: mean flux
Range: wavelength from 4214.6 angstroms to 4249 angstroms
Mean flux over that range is 1.93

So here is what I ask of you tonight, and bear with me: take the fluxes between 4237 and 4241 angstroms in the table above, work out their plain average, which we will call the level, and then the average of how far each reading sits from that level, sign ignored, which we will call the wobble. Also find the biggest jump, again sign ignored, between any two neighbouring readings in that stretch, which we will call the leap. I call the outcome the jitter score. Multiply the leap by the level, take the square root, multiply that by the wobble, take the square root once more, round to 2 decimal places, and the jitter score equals 0.46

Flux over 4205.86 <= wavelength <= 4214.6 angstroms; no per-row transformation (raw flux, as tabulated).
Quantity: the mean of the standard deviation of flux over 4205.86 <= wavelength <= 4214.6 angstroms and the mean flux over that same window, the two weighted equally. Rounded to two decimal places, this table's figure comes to 1.04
